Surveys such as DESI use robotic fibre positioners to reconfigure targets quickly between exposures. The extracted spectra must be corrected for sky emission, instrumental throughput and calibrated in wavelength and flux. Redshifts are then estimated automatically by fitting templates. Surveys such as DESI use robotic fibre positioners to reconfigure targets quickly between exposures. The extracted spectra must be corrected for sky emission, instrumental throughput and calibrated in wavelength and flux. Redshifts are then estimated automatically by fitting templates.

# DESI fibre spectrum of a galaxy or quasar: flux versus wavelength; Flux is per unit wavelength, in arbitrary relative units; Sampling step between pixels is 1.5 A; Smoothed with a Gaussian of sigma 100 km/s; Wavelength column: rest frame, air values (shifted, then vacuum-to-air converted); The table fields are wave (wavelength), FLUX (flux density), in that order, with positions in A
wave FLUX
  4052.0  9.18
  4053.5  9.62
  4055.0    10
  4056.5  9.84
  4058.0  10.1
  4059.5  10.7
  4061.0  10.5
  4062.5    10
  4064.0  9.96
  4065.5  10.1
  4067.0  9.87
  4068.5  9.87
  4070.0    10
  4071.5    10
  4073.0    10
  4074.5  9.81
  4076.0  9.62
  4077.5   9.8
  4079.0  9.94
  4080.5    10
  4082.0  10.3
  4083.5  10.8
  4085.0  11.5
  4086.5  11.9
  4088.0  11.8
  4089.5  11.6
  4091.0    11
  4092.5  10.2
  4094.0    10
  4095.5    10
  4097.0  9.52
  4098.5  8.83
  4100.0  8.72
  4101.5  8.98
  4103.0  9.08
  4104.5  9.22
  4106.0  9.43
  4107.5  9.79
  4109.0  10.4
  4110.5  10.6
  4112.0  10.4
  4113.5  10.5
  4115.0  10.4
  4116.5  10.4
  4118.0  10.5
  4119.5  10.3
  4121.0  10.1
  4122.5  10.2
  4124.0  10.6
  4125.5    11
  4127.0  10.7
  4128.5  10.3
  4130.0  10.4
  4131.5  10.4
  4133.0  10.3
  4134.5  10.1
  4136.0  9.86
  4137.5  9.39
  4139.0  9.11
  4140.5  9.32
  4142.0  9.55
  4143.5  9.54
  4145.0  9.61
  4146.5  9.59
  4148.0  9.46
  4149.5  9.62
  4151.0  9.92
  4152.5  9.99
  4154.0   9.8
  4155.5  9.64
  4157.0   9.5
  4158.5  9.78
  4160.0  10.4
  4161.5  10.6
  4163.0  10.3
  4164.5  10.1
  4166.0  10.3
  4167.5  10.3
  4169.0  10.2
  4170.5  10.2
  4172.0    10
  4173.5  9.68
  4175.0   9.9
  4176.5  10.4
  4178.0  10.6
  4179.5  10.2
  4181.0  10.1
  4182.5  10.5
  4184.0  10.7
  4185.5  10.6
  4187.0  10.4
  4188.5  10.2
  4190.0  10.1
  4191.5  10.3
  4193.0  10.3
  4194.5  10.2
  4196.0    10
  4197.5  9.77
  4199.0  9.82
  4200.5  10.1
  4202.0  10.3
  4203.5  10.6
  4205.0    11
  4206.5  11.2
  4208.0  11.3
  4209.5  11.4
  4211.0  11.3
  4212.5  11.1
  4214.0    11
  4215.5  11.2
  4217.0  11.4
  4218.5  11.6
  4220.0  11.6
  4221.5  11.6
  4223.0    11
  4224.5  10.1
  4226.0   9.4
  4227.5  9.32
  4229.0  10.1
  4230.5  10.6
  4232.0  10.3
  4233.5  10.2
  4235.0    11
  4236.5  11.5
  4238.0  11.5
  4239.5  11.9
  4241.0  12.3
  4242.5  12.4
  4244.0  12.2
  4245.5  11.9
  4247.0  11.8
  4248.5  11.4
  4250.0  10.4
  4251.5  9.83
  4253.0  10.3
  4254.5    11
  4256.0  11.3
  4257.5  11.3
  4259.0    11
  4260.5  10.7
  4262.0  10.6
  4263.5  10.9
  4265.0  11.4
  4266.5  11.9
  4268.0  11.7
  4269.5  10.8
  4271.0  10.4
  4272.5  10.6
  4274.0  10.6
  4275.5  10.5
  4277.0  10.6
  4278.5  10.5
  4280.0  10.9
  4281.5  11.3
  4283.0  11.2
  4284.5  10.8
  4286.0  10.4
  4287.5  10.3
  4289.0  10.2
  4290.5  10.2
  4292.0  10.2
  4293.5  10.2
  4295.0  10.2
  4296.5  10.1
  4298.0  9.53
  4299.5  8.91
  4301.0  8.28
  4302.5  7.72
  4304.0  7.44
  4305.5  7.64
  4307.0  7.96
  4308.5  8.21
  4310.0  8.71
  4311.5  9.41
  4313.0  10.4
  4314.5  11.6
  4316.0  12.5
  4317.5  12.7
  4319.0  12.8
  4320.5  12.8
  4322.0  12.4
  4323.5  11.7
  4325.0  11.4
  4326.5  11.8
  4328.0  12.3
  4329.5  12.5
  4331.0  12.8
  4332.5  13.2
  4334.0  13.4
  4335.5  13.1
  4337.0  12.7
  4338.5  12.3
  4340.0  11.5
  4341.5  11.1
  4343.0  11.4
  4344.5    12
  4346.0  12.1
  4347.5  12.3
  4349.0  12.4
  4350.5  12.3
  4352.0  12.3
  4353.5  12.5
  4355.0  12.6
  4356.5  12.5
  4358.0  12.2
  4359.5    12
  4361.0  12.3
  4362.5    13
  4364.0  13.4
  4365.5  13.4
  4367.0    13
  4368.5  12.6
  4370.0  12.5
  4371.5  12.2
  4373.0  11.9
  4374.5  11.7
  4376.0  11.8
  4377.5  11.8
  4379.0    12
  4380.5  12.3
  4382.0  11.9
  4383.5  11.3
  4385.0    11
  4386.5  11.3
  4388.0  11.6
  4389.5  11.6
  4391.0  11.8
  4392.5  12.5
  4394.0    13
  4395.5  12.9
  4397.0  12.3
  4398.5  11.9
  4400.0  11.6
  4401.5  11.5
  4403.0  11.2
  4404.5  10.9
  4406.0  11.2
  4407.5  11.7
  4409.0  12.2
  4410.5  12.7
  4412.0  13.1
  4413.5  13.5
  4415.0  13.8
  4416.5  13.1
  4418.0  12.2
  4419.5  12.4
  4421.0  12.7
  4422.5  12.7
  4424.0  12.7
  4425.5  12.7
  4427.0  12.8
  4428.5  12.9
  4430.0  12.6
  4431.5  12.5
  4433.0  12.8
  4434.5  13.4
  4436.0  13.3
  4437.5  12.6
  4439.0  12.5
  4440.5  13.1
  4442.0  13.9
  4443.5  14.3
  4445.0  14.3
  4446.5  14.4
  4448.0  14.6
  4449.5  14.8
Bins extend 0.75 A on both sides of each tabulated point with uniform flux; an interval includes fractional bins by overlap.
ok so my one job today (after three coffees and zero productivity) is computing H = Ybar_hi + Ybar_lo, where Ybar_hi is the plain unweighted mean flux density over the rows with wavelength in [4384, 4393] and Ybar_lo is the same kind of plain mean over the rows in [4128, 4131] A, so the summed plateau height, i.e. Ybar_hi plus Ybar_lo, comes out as 22.0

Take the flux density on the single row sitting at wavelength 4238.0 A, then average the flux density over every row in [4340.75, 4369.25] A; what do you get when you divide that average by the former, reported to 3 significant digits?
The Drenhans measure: 1.08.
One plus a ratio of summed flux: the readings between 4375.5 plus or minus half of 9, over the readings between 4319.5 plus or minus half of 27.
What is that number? 1.35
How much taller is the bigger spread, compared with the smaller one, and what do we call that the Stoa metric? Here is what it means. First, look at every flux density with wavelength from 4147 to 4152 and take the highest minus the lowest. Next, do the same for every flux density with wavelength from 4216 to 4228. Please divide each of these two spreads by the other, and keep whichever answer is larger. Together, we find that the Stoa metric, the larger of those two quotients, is 4.96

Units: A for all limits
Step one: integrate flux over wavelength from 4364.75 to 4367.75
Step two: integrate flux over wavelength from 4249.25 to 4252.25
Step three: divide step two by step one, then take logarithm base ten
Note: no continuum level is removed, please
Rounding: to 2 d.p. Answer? -0.12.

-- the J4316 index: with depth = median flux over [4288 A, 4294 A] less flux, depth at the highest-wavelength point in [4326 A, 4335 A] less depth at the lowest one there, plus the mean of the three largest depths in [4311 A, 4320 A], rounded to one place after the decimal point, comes -1.9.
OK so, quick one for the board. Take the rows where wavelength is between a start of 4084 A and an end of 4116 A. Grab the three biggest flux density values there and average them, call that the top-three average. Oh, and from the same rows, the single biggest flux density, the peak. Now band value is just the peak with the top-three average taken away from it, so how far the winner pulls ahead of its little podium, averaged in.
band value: 0.133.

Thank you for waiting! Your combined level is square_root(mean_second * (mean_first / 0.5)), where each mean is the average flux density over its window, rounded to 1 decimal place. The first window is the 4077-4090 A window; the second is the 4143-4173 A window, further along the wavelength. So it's 14.7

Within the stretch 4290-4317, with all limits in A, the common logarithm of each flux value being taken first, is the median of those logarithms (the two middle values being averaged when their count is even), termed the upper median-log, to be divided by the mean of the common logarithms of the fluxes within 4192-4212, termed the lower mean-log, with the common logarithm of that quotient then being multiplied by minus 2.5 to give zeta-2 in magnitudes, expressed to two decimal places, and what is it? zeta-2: 0.05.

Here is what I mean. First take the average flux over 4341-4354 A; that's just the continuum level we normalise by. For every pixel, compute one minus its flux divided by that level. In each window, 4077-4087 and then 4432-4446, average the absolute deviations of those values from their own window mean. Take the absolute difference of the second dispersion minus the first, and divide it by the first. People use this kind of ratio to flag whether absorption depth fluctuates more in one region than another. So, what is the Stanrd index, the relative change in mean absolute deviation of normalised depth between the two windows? 0.19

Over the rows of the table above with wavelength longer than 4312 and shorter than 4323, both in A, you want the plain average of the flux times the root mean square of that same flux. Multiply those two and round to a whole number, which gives 148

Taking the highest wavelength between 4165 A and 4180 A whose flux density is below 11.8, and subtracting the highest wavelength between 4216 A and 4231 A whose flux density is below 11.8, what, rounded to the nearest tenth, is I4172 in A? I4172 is -51.0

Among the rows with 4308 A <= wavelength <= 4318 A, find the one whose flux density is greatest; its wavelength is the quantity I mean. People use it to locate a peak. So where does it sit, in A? 4317.5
